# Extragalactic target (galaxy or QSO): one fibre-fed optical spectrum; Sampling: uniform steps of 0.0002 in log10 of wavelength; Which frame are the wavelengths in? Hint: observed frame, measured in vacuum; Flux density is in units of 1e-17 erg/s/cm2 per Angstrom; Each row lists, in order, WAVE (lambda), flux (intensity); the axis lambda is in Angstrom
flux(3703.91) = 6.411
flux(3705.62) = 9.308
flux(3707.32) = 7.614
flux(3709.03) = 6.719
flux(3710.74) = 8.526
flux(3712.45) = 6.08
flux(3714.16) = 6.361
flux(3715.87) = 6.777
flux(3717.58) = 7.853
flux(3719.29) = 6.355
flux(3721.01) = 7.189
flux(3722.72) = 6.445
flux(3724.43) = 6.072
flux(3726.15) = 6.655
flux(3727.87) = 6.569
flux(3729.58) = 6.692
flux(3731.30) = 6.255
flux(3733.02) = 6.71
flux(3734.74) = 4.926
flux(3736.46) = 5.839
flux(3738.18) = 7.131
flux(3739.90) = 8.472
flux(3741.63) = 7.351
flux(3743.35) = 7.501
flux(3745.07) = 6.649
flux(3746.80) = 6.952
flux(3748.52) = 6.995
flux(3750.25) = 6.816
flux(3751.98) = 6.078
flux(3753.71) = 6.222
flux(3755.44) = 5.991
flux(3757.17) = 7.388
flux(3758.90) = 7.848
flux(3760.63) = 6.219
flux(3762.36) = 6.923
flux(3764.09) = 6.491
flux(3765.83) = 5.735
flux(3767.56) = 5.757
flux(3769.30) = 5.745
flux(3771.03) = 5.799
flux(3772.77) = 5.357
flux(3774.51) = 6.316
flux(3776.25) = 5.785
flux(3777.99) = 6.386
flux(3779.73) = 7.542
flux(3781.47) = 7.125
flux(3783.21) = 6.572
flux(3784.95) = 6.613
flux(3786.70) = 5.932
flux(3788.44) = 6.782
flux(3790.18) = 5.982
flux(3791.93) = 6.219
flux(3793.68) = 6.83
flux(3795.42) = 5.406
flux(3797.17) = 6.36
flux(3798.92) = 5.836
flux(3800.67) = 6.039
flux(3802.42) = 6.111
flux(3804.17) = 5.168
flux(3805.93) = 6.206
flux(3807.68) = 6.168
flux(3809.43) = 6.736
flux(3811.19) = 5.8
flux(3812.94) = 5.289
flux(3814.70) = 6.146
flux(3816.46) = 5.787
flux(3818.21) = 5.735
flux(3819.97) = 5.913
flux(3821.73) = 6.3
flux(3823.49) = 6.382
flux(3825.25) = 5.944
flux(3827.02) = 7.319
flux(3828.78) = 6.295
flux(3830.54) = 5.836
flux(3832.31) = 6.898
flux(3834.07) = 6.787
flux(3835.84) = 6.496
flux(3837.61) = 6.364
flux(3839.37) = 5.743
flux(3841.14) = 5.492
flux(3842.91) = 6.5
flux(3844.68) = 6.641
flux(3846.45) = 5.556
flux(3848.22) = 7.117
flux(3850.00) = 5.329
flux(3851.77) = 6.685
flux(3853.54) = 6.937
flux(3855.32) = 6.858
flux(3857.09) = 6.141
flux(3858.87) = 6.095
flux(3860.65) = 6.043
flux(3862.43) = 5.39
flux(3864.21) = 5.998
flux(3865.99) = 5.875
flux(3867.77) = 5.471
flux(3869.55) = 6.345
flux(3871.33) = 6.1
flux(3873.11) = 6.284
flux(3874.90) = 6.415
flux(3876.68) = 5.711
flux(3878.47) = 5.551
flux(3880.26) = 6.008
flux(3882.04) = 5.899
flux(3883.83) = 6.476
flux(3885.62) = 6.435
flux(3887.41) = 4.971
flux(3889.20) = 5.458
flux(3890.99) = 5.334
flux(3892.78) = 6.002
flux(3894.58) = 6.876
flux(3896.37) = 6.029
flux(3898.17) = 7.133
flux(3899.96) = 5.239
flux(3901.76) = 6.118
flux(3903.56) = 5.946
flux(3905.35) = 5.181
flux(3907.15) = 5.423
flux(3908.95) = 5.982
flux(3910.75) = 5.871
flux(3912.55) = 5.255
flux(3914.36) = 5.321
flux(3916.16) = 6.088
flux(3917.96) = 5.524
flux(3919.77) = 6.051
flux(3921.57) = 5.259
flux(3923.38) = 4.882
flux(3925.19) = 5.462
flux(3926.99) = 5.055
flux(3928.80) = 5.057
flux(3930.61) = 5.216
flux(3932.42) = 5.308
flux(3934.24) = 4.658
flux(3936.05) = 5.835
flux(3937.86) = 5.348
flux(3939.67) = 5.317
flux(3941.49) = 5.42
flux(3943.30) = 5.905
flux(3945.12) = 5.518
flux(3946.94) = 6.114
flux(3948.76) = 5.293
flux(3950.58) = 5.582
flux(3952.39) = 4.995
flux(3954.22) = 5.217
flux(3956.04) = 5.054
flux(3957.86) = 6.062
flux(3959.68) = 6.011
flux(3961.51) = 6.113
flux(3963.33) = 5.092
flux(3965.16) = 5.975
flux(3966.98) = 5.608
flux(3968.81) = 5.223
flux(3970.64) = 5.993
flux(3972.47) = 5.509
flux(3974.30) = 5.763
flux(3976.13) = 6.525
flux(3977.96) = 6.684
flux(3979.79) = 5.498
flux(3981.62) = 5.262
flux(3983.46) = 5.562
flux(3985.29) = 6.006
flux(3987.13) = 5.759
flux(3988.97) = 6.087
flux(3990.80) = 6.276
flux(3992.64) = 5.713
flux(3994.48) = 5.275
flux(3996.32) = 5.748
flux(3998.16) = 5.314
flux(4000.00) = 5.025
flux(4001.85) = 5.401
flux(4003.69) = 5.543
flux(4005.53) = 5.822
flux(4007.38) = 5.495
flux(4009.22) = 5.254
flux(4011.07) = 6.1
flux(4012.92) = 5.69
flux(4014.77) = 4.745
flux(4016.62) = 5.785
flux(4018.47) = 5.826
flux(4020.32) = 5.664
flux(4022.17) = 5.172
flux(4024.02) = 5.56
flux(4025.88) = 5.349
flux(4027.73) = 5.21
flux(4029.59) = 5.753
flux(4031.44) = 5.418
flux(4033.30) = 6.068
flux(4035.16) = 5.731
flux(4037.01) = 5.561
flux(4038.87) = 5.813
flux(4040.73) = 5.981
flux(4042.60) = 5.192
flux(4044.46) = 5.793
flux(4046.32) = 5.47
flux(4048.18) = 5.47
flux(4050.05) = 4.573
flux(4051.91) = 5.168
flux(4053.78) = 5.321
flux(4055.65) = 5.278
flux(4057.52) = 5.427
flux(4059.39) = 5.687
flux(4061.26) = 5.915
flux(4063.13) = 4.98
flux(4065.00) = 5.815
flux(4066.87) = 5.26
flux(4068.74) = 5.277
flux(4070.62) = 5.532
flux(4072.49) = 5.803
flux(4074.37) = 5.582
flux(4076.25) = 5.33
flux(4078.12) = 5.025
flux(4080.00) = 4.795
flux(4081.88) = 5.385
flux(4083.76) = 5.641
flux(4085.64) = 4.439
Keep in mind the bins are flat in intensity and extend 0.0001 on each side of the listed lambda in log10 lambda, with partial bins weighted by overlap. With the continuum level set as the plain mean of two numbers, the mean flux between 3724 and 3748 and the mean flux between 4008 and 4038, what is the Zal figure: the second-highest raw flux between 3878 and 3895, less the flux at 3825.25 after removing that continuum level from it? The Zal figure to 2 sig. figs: 6.7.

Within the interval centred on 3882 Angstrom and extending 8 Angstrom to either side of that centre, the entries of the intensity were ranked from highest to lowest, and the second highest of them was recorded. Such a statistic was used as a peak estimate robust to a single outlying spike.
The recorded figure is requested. 6.435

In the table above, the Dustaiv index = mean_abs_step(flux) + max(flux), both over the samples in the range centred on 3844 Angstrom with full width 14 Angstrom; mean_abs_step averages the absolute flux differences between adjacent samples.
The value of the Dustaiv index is 8.0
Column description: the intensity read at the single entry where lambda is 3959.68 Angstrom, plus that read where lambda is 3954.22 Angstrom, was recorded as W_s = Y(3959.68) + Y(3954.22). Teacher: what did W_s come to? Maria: 11.2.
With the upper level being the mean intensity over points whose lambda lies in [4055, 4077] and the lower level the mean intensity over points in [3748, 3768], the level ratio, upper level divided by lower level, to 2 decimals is 0.84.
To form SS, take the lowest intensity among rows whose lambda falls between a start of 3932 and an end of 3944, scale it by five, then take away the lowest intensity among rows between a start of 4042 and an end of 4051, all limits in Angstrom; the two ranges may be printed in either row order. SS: 18.7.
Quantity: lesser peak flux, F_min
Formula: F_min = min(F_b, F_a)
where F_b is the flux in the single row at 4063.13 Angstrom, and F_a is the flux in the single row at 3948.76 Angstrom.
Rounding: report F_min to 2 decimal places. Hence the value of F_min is 4.98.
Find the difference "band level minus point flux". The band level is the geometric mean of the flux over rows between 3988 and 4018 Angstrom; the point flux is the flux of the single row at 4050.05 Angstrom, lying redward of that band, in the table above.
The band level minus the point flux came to 1.0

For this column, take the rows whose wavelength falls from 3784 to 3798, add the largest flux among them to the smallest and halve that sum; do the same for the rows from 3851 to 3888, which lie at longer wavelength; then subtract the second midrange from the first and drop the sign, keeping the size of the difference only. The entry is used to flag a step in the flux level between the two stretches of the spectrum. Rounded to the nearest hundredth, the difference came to 0.16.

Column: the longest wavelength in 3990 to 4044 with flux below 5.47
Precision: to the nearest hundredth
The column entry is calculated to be 4042.60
